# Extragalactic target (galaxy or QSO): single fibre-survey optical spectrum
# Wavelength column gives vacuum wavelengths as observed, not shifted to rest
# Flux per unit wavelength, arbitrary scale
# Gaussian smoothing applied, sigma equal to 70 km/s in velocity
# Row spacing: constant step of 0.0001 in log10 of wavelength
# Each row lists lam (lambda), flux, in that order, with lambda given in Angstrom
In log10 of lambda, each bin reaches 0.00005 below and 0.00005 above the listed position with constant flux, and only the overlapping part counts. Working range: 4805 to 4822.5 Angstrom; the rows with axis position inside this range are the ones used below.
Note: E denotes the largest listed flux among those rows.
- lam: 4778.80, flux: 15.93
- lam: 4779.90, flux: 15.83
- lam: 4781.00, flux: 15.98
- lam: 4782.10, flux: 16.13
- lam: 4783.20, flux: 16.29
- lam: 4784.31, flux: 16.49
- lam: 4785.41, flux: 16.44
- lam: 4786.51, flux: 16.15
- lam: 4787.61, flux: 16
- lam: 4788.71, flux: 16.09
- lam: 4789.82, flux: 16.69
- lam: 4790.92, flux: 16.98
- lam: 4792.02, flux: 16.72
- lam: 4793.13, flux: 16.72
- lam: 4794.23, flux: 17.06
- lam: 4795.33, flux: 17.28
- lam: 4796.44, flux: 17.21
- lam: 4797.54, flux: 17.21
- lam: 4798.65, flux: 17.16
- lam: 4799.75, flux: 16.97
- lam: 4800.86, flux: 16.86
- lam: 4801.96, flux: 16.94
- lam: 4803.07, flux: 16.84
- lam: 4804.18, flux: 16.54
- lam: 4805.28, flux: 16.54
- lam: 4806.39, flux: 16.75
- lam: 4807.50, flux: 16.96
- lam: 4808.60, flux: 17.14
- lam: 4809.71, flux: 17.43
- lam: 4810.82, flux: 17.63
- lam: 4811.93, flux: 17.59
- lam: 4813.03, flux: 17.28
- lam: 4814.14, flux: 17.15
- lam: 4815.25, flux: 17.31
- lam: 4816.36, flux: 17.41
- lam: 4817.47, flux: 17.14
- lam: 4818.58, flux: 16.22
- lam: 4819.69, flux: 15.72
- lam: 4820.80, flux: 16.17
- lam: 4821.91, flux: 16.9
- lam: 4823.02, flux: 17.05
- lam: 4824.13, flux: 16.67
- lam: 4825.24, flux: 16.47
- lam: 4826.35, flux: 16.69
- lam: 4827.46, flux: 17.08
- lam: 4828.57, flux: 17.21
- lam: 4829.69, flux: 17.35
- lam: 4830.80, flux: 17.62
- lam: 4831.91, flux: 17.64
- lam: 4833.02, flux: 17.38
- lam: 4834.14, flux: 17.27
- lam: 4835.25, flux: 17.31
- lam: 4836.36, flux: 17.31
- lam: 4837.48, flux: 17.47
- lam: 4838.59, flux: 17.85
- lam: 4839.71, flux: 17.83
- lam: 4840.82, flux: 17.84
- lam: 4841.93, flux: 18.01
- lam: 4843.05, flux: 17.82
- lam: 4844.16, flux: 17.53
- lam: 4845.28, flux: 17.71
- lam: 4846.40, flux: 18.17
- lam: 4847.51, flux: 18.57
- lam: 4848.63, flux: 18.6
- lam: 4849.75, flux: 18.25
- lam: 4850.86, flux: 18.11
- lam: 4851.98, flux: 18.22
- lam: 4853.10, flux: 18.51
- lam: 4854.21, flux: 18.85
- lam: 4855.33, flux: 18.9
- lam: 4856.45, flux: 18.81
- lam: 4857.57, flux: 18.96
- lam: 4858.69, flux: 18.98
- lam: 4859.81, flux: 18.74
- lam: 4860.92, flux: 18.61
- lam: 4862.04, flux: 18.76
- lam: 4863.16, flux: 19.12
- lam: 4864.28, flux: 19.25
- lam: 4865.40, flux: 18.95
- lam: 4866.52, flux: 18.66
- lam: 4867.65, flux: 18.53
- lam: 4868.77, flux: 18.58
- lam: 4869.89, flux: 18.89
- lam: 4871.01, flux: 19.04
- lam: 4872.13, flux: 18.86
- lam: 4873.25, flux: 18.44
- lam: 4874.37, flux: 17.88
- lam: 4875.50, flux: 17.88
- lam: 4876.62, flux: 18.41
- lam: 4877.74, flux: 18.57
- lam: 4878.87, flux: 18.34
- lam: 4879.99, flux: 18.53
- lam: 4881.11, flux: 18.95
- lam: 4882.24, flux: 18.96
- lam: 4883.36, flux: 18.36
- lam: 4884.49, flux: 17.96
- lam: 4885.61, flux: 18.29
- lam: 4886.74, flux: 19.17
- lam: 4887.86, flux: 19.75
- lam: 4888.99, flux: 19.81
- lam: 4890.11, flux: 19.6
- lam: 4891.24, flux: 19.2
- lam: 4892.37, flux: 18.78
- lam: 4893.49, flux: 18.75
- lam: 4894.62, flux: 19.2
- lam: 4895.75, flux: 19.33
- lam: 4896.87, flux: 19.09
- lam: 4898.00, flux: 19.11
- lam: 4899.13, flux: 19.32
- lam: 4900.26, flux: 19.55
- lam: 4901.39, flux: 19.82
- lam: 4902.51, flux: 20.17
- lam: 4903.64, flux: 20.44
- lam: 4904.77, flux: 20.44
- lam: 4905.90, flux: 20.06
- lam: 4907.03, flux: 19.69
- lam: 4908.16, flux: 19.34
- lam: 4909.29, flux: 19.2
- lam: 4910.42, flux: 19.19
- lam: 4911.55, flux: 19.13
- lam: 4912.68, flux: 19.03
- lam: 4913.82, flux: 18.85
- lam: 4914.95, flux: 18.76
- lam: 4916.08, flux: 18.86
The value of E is 17.63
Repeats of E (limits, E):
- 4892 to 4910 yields 20.44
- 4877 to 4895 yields 19.81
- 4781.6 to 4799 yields 17.28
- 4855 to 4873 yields 19.25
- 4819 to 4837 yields 17.64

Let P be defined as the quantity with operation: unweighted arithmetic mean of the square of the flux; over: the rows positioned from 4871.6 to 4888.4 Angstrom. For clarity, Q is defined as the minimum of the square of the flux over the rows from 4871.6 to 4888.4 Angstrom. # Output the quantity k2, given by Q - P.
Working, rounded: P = 345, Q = 320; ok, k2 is -25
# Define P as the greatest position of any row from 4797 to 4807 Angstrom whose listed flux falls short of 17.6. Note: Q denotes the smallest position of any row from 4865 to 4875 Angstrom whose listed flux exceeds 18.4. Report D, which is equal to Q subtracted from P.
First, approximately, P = 4806.39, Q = 4865.40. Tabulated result -59.0 Angstrom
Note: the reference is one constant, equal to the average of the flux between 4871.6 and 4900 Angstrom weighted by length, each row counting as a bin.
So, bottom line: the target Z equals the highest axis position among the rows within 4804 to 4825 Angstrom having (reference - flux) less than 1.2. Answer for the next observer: 4810.82 Angstrom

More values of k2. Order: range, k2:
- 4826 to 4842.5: -26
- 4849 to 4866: -23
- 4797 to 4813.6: -17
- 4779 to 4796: -20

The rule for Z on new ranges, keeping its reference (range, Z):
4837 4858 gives 4857.57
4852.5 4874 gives 4873.25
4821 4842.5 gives 4841.93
